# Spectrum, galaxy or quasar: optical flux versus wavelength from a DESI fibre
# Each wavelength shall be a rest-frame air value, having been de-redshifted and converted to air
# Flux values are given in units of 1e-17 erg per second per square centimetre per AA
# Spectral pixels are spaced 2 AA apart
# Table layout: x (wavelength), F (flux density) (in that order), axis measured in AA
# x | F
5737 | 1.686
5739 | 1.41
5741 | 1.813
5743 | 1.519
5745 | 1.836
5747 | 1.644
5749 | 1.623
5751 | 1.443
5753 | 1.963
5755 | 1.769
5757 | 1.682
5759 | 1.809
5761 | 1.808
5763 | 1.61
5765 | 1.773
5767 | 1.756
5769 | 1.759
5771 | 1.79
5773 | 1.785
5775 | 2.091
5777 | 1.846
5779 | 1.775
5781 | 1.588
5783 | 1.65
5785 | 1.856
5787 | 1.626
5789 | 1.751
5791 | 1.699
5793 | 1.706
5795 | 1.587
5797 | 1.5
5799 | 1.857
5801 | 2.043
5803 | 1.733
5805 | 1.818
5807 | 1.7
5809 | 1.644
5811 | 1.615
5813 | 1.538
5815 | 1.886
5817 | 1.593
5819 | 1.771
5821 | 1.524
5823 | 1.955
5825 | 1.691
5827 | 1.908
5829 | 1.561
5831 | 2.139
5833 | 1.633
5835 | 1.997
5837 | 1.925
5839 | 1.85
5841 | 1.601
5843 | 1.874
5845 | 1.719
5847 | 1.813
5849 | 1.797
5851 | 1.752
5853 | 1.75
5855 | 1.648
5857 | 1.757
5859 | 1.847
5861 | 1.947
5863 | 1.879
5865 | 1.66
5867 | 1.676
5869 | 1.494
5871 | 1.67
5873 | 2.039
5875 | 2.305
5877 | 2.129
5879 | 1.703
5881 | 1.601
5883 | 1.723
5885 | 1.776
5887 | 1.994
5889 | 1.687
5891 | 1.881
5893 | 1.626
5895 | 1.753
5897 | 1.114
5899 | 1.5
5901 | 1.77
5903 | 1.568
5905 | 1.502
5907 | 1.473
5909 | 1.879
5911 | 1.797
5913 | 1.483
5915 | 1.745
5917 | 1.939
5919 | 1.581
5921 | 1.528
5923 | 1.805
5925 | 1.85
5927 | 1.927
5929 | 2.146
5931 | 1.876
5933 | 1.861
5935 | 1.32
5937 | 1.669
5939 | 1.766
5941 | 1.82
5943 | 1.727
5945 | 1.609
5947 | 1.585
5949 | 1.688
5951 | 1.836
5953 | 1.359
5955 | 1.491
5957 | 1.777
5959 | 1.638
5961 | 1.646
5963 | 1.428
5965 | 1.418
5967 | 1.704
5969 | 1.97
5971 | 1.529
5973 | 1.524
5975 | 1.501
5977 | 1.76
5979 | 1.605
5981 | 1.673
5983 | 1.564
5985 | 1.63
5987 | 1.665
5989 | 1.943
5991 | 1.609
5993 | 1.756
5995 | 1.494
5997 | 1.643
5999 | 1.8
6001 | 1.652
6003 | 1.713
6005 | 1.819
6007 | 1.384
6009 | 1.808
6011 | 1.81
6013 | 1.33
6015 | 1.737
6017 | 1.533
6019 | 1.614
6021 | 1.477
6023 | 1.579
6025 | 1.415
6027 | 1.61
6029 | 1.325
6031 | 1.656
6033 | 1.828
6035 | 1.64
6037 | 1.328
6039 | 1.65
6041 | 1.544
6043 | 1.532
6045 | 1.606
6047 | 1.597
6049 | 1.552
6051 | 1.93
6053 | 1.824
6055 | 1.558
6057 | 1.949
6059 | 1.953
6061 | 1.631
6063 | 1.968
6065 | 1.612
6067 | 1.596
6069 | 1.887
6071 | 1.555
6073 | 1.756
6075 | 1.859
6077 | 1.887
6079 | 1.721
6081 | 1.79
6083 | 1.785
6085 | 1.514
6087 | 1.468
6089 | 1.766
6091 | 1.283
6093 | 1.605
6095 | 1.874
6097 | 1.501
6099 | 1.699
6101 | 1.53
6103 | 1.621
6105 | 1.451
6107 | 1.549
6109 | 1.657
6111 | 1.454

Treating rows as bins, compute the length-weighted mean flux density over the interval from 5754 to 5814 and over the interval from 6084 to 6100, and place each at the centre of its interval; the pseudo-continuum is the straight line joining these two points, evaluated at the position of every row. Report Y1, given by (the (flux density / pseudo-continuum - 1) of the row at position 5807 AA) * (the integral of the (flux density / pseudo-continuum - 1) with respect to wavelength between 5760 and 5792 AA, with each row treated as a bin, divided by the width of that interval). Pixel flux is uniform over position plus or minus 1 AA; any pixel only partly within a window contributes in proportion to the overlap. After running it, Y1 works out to 0.000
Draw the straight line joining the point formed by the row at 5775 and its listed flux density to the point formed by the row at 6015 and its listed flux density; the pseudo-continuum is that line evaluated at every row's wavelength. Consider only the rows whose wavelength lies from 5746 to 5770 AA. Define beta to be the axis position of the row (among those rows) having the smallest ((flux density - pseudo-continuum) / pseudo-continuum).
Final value 5751 AA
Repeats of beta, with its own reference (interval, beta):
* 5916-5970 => 5935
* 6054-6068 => 6055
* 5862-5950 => 5897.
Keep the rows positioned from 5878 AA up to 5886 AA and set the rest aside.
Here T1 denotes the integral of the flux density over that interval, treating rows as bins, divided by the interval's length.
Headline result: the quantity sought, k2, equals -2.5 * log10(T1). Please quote -0.577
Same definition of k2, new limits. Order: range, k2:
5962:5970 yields -0.530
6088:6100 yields -0.525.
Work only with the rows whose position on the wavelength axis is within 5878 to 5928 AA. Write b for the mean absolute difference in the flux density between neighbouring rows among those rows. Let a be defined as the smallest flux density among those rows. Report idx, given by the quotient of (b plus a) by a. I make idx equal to 1.19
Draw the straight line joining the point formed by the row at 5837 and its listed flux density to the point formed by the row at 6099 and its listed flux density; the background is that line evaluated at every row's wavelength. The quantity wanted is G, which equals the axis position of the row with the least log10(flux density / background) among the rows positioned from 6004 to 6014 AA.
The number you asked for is 6013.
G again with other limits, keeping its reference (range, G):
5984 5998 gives 5995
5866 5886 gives 5869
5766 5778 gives 5767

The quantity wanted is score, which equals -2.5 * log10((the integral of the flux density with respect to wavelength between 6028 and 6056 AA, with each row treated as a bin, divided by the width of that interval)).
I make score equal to -0.519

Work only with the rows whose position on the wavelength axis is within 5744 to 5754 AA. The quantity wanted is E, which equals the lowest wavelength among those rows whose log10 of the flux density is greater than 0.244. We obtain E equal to 5745 AA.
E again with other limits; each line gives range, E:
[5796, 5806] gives 5799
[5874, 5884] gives 5875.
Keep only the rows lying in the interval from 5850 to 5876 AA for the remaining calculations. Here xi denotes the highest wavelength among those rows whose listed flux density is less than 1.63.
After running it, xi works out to 5869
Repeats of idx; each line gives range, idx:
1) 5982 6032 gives 1.16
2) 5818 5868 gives 1.13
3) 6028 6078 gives 1.15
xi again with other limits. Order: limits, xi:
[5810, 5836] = 5829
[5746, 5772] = 5763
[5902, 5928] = 5921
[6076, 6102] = 6101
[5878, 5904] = 5903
